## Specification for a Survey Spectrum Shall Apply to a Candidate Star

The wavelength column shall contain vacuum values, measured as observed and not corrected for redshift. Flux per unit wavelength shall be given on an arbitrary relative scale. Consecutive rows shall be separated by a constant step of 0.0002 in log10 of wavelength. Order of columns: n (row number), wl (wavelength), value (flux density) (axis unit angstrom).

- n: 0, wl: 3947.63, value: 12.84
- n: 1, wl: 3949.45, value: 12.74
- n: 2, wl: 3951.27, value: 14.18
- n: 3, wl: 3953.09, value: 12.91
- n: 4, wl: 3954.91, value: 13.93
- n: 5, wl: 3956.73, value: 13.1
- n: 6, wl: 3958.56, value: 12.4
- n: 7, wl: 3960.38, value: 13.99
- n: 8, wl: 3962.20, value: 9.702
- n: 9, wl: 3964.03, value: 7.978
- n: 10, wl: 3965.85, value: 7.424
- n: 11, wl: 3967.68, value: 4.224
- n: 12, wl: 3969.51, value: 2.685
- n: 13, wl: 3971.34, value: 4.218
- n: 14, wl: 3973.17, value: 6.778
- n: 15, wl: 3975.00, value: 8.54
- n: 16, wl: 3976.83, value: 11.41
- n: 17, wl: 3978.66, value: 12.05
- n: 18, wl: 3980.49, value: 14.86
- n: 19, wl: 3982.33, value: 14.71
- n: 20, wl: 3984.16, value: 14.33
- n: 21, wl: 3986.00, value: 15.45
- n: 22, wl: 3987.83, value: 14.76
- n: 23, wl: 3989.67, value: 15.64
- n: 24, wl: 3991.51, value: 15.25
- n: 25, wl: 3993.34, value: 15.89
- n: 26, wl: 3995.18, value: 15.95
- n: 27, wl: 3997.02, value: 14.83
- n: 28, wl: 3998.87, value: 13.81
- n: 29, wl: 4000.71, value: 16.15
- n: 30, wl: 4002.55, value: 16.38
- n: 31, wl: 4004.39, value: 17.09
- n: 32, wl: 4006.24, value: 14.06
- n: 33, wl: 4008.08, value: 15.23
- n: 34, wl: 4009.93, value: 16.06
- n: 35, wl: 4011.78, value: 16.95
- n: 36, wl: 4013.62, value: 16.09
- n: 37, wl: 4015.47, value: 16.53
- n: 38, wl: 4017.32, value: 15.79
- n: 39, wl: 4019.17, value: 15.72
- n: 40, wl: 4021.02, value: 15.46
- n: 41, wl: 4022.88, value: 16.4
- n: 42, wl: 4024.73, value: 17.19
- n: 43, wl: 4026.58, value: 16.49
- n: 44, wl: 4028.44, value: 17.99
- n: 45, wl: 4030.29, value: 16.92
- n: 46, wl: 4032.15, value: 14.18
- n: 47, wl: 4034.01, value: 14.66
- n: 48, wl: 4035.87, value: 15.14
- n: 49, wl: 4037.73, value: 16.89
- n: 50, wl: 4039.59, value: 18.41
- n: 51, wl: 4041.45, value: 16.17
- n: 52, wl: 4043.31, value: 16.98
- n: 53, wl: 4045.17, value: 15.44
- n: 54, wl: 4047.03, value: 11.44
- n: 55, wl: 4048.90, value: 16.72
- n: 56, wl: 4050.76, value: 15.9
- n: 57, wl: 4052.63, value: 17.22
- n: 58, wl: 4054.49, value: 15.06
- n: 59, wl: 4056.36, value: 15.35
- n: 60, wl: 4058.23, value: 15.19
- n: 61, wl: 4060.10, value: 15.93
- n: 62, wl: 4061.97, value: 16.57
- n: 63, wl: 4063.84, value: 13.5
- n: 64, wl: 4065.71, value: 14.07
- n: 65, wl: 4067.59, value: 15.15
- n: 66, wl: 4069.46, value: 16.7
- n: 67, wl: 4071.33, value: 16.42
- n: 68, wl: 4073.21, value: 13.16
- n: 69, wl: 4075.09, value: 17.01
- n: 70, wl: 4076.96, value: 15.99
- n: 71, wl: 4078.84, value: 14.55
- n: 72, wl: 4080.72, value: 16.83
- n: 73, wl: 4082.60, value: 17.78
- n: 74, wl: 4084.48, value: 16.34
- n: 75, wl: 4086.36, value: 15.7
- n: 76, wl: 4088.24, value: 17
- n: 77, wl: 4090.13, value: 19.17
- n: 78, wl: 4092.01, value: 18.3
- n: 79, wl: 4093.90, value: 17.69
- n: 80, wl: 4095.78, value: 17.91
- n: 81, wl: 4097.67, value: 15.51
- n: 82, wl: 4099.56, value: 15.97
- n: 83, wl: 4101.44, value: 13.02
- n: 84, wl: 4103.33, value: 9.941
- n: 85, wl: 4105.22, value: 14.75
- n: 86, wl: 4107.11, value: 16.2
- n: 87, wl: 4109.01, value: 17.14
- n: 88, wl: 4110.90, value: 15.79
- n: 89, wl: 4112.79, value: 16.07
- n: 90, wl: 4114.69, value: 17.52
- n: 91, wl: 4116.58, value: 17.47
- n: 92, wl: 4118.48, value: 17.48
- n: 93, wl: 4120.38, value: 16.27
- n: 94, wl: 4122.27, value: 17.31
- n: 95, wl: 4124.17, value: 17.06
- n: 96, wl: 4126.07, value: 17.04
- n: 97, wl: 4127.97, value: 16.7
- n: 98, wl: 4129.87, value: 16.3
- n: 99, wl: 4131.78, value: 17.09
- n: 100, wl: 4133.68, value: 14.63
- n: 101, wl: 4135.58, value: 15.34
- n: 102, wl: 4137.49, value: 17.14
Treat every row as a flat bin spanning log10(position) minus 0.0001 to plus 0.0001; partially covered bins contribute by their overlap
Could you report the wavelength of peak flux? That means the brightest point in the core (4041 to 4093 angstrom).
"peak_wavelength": 4090.13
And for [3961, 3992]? 3989.67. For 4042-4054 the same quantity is 4052.63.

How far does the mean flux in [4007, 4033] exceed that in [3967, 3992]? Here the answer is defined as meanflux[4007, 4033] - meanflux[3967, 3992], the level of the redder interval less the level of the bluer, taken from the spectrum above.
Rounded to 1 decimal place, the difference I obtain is 5.1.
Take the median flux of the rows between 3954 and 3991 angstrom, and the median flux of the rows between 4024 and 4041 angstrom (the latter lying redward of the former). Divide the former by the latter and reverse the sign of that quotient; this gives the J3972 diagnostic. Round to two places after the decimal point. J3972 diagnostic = -0.72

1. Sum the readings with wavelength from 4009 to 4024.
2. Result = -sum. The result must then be -129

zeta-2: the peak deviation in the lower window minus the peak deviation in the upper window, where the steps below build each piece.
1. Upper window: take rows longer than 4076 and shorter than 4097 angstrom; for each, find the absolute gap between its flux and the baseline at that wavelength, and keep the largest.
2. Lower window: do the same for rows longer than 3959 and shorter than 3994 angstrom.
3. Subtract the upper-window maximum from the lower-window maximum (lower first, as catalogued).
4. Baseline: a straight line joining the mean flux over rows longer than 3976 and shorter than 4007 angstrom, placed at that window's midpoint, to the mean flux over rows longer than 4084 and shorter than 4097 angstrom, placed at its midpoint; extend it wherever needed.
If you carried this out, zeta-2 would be 9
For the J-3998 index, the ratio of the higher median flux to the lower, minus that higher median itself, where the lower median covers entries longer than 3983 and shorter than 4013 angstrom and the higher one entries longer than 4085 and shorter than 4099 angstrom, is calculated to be -16.6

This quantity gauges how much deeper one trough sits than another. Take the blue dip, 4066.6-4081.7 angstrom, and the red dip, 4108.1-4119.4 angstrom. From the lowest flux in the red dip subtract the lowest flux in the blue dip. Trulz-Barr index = 2.6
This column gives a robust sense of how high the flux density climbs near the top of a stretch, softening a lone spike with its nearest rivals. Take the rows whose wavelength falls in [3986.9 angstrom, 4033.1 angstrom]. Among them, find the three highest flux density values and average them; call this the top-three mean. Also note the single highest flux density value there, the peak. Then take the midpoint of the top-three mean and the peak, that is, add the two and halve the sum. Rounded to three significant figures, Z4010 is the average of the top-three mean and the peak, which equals 17.7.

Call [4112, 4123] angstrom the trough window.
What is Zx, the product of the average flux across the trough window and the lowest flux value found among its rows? 274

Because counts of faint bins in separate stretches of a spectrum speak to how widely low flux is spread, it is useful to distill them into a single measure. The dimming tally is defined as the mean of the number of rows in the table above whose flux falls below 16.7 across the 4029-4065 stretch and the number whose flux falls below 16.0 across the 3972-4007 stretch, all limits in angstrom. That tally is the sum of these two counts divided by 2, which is 14.5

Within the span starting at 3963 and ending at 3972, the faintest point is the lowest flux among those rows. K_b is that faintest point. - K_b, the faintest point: 2.685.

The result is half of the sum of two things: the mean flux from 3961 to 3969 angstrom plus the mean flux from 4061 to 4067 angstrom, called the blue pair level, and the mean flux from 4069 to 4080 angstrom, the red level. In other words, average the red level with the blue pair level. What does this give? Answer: 18.8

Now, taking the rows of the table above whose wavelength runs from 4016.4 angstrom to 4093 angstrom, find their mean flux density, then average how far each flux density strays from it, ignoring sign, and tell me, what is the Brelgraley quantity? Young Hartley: 1.1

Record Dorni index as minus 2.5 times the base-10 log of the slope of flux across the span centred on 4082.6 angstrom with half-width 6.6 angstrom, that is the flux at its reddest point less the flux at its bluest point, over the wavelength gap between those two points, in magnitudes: 2.6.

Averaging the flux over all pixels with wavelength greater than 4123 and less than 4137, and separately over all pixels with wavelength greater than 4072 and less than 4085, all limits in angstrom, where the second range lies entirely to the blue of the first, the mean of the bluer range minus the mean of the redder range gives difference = -0.4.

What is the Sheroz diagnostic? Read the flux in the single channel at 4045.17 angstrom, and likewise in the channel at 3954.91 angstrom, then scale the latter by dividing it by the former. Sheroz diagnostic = 0.90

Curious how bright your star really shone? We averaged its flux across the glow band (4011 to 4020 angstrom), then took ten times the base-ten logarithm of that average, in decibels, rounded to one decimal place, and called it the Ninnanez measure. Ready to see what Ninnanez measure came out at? 12.1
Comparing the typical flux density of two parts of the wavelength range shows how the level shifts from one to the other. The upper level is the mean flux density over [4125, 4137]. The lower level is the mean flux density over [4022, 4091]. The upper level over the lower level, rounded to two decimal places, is 1.01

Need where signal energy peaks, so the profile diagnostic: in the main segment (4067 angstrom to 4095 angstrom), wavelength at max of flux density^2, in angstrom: 4090.13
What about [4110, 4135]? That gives 4114.69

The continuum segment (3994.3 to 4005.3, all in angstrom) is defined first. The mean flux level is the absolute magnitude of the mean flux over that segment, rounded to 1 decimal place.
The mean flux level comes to 15.7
